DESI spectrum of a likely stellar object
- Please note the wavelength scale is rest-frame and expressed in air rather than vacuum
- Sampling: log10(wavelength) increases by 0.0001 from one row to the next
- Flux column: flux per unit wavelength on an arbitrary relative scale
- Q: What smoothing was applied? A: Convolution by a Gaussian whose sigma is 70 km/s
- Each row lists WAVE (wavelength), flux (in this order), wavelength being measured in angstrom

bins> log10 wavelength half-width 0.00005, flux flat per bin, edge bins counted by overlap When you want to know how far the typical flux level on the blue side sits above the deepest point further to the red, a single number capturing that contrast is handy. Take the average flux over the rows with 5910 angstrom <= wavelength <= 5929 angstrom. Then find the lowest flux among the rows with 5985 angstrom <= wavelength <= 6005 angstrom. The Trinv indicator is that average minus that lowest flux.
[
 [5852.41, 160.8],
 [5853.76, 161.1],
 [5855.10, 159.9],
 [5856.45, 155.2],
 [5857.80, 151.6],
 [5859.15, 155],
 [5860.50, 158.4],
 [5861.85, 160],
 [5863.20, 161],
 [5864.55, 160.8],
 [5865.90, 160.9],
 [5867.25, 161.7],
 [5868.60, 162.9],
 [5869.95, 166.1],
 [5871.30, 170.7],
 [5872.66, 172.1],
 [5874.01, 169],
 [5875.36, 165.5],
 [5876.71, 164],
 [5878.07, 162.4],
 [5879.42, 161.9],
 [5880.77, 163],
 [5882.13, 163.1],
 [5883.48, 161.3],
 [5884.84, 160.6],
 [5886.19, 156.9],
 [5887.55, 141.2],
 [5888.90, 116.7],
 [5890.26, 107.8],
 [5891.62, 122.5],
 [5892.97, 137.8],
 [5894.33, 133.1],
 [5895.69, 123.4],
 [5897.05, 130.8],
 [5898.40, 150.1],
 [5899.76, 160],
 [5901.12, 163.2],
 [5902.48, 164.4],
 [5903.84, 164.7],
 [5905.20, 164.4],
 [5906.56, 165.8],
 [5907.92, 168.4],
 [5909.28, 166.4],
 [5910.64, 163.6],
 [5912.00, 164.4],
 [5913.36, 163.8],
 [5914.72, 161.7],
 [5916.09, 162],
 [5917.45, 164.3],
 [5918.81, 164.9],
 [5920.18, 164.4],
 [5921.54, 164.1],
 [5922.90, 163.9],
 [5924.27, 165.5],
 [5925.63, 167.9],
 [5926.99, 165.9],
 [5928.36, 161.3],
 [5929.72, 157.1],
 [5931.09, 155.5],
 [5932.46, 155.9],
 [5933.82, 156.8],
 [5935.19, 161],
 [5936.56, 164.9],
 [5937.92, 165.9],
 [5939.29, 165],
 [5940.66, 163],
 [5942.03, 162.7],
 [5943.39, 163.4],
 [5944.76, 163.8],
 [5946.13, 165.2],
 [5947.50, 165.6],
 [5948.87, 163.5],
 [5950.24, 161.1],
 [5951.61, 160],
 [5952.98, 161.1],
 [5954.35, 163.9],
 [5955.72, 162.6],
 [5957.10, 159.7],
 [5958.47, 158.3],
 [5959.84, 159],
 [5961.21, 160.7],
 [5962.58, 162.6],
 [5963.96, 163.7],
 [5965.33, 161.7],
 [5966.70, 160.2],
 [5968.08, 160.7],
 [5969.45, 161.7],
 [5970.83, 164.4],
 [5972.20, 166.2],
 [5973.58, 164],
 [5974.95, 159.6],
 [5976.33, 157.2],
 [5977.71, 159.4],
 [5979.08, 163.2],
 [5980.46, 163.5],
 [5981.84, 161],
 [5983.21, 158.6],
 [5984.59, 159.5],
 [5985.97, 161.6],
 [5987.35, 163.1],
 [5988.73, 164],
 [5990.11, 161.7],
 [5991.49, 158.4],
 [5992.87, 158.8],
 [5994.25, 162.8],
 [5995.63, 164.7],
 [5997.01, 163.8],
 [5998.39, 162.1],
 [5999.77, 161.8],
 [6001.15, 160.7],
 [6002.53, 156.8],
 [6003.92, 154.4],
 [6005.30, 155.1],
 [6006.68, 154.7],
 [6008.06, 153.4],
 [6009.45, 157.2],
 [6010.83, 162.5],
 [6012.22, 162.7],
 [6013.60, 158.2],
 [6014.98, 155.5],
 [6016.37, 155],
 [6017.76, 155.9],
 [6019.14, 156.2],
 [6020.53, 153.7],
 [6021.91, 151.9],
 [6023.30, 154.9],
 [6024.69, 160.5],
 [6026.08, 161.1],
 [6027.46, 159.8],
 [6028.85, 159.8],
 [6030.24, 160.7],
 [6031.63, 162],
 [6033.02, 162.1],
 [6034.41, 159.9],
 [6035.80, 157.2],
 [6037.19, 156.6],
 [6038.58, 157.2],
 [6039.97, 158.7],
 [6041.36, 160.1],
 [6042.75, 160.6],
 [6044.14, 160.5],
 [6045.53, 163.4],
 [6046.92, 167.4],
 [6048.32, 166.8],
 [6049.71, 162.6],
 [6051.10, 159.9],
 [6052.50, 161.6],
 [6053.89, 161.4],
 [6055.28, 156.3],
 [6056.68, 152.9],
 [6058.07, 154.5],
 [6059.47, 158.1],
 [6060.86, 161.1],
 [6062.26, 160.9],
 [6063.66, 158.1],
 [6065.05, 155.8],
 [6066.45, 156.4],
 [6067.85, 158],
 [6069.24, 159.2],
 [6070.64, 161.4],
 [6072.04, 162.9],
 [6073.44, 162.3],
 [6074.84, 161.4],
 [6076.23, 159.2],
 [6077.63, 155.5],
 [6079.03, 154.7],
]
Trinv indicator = 9.7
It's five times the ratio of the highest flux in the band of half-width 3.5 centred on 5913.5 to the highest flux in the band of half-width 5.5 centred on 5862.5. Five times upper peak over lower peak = 5.08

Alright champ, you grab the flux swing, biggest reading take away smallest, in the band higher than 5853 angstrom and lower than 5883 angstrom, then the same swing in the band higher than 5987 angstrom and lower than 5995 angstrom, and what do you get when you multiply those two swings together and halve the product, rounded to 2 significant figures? 57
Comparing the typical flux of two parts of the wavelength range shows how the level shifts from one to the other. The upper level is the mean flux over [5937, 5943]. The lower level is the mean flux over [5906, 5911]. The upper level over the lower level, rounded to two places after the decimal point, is 0.99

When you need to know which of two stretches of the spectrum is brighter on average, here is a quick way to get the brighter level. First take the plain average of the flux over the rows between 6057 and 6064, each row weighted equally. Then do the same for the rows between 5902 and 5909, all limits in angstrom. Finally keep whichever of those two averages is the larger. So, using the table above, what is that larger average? 166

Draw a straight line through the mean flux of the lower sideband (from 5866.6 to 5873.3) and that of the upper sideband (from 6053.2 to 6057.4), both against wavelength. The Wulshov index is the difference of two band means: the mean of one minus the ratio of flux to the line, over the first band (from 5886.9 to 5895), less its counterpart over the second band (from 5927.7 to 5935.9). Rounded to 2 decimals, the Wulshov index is 0.20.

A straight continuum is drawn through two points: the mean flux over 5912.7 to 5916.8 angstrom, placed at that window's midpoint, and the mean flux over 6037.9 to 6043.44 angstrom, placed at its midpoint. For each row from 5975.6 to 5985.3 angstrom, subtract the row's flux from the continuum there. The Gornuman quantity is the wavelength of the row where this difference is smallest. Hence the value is 5980.46 angstrom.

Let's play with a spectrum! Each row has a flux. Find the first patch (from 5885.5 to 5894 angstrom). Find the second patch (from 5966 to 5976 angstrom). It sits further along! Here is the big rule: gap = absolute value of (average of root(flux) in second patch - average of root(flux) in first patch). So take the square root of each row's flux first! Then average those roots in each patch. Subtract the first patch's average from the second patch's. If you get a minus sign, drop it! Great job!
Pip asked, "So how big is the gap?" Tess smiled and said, 1.3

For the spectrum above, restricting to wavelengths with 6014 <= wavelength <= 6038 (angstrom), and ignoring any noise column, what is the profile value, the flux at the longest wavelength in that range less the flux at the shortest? 1.1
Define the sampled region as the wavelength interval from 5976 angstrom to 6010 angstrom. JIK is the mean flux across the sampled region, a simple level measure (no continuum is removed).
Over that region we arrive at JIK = 159.9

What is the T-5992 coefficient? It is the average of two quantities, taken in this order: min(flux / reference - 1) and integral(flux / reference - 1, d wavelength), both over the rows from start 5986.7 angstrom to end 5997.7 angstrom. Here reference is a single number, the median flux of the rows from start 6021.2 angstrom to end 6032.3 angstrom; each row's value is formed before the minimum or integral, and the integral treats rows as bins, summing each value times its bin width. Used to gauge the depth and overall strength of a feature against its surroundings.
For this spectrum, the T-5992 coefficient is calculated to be 0.06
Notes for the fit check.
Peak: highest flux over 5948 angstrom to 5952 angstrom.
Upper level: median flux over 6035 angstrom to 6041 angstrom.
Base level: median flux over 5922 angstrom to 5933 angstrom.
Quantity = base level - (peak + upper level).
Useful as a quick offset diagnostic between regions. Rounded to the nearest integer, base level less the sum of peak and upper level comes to -158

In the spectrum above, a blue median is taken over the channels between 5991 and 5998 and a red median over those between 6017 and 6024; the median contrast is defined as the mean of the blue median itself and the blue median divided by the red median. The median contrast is 81.9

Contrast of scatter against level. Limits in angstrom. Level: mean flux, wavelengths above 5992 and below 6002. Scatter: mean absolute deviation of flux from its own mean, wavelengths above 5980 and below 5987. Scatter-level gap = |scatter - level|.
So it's 161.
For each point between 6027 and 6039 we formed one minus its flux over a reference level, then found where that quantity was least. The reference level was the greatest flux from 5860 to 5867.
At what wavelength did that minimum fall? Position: 6033.02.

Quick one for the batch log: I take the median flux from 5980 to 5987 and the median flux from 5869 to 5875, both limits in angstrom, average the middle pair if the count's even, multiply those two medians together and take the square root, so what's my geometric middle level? 165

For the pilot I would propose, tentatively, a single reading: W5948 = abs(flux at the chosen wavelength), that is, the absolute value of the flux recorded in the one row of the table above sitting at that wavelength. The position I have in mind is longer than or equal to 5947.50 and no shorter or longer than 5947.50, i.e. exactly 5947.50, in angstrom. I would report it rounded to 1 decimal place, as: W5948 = 165.6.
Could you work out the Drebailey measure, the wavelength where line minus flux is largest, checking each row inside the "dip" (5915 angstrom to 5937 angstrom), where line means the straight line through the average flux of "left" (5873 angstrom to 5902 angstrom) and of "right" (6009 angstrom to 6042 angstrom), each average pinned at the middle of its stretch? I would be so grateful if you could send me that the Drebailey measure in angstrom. 5931.09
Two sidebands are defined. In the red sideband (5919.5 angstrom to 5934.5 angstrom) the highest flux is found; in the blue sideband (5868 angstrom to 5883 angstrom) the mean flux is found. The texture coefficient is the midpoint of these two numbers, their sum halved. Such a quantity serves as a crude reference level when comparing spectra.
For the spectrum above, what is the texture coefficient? 167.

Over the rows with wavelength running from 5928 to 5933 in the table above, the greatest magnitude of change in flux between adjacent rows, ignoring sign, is 4.2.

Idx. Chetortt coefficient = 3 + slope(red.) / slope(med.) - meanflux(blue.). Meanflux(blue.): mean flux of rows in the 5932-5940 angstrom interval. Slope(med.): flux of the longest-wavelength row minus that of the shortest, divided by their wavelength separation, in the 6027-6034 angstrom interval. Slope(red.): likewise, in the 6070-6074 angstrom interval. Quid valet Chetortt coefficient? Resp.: -158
